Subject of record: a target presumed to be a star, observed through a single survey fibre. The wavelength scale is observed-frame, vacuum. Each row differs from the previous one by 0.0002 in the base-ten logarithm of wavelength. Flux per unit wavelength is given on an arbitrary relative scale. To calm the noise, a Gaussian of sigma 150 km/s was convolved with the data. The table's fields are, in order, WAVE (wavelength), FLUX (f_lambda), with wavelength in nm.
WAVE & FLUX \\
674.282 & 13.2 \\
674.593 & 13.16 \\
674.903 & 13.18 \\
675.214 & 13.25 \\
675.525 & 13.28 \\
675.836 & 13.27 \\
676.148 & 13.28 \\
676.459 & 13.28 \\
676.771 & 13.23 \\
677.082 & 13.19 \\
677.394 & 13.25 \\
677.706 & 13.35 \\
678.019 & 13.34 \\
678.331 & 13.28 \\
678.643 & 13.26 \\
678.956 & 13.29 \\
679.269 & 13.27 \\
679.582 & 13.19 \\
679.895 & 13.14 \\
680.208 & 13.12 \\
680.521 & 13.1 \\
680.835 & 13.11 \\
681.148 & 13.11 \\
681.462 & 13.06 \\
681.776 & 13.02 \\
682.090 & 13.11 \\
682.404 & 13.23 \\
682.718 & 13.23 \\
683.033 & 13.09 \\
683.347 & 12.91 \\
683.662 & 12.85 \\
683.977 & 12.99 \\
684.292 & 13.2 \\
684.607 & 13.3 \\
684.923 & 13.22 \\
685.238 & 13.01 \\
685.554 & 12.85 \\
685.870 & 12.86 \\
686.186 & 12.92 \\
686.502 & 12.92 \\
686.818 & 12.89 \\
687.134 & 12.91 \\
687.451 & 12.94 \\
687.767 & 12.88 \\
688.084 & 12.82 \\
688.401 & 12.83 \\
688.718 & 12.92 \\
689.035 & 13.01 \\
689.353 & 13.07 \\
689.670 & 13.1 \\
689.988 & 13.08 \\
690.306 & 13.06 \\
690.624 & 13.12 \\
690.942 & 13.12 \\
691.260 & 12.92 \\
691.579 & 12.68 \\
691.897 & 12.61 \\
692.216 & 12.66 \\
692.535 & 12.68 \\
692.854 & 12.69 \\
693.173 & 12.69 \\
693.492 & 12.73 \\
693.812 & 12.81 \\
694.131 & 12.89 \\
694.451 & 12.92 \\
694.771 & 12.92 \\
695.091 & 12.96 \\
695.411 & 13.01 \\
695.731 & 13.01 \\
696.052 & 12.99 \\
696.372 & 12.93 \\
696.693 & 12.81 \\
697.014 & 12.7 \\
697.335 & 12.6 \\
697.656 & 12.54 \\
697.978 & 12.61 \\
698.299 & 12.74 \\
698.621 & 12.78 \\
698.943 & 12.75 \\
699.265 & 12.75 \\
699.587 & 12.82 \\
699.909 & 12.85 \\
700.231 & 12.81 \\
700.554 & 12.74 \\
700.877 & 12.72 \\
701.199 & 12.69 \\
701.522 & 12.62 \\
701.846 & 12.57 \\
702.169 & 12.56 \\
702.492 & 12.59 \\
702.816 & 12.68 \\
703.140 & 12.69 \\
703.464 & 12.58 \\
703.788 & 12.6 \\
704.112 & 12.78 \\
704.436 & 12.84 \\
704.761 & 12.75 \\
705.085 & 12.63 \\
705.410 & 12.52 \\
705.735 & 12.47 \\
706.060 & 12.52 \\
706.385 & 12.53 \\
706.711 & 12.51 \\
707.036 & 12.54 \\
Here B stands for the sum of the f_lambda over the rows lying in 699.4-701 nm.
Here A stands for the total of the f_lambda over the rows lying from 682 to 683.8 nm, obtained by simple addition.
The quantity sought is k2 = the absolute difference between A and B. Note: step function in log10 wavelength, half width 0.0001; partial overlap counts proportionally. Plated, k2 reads 14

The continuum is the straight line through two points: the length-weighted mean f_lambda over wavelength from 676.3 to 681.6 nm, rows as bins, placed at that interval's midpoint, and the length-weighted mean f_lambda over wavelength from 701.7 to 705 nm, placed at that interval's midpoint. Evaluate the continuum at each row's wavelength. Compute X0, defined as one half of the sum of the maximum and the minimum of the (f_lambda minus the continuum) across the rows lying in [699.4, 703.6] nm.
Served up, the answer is -0.01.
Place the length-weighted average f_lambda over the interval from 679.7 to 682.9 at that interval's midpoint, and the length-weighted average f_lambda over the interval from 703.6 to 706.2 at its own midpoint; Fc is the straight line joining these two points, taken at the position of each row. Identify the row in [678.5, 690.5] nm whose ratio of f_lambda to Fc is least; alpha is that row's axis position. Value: 683.662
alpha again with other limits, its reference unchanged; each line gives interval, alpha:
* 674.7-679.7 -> 674.903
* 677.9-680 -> 679.895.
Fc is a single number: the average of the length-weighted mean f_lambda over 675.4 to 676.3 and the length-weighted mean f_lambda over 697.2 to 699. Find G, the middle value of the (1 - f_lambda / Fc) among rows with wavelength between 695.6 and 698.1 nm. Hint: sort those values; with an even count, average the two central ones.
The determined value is 0.02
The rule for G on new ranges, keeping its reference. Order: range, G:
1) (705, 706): 0.03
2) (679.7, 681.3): -0.01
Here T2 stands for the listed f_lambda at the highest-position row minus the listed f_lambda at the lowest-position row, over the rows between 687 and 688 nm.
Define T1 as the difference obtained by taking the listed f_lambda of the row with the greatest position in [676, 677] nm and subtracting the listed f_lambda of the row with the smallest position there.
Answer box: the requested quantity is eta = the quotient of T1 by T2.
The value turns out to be 1.7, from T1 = -0.05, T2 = -0.03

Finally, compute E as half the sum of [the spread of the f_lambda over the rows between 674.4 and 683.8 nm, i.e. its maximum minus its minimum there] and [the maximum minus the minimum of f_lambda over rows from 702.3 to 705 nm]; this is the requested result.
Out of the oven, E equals 0.380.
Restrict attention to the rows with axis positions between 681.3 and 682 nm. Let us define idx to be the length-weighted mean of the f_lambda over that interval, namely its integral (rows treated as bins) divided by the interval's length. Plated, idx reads 13.0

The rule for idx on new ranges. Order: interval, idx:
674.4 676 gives 13.2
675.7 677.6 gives 13.3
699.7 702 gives 12.7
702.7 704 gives 12.6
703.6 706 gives 12.7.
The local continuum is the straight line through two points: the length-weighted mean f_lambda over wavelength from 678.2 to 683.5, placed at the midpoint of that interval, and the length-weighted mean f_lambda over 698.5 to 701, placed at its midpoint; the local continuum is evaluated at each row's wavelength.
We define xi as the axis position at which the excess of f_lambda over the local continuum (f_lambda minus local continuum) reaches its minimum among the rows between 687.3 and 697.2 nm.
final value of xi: 691.897 nm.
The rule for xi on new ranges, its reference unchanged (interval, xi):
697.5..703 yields 697.656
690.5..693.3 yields 691.897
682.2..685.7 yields 683.662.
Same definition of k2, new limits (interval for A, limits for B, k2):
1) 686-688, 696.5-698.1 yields 14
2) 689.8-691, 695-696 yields 13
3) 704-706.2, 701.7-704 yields 0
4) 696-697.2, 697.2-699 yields 25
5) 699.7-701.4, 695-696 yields 25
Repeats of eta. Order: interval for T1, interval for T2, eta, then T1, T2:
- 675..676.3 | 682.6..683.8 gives -0.1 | 0.03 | -0.38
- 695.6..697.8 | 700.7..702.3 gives 2.9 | -0.47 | -0.16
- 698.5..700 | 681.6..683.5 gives -0.6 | 0.07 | -0.11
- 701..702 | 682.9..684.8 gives -0.6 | -0.12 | 0.21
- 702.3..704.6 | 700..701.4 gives -2.1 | 0.25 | -0.12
